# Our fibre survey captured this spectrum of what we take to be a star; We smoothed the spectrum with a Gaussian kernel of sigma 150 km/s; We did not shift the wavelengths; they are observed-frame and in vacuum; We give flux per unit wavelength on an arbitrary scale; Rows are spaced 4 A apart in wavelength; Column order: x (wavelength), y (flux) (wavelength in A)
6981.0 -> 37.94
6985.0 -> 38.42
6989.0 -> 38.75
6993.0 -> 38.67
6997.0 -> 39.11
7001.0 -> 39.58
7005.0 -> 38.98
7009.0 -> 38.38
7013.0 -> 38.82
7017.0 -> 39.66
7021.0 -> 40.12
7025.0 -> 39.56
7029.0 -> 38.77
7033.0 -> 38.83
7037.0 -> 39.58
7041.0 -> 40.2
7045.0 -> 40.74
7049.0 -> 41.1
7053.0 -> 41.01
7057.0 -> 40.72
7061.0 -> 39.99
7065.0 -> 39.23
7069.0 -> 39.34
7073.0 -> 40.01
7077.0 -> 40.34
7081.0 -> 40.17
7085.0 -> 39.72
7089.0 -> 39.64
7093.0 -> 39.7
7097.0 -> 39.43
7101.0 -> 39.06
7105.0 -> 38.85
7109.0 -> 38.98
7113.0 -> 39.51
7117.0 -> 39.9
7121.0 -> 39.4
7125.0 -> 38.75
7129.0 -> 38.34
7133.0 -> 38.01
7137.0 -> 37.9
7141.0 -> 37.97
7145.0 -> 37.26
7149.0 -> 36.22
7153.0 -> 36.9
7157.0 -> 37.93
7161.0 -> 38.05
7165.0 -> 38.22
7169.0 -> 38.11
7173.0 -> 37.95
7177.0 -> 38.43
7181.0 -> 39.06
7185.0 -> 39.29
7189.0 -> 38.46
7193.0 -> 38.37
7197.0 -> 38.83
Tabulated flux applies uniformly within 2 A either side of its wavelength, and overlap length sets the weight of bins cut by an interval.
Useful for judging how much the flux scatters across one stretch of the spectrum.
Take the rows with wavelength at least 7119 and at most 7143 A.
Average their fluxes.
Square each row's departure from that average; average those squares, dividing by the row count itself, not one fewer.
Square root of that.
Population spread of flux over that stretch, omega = 0.53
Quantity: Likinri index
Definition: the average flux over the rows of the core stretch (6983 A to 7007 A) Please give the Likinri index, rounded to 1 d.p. 38.9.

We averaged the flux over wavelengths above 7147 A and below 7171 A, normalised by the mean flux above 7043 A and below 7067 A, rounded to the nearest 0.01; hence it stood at 0.93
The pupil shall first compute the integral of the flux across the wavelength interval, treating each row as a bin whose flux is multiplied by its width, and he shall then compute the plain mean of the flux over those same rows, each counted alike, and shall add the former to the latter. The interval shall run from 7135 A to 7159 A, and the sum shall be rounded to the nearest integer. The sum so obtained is 934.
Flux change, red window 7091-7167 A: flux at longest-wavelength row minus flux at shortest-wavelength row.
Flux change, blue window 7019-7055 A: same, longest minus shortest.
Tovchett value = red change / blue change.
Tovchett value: -1.7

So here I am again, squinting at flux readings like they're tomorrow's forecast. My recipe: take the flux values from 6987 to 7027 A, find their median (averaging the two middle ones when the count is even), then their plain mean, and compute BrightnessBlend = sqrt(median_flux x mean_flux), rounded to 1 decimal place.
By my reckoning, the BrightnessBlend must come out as 39.1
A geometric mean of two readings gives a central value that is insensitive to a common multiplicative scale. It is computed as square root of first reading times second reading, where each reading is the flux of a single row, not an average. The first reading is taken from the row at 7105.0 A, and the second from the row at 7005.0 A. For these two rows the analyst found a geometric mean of 38.9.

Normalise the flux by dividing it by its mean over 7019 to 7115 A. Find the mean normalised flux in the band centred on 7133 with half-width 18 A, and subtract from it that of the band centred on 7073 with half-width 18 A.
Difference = -0.04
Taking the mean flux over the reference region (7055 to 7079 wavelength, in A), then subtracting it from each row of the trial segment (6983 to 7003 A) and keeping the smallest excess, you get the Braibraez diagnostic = -1.5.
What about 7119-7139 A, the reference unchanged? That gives -2.0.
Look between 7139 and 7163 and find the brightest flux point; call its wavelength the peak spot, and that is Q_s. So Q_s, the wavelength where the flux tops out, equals 7161.0 A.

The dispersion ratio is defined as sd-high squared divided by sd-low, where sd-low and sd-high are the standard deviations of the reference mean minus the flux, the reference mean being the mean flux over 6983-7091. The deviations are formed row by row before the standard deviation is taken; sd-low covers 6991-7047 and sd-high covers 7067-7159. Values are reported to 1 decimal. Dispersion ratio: 1.8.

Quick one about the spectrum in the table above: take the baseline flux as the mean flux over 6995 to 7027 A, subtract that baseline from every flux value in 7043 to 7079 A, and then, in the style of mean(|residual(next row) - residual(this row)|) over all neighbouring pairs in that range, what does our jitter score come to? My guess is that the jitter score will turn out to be 0.42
